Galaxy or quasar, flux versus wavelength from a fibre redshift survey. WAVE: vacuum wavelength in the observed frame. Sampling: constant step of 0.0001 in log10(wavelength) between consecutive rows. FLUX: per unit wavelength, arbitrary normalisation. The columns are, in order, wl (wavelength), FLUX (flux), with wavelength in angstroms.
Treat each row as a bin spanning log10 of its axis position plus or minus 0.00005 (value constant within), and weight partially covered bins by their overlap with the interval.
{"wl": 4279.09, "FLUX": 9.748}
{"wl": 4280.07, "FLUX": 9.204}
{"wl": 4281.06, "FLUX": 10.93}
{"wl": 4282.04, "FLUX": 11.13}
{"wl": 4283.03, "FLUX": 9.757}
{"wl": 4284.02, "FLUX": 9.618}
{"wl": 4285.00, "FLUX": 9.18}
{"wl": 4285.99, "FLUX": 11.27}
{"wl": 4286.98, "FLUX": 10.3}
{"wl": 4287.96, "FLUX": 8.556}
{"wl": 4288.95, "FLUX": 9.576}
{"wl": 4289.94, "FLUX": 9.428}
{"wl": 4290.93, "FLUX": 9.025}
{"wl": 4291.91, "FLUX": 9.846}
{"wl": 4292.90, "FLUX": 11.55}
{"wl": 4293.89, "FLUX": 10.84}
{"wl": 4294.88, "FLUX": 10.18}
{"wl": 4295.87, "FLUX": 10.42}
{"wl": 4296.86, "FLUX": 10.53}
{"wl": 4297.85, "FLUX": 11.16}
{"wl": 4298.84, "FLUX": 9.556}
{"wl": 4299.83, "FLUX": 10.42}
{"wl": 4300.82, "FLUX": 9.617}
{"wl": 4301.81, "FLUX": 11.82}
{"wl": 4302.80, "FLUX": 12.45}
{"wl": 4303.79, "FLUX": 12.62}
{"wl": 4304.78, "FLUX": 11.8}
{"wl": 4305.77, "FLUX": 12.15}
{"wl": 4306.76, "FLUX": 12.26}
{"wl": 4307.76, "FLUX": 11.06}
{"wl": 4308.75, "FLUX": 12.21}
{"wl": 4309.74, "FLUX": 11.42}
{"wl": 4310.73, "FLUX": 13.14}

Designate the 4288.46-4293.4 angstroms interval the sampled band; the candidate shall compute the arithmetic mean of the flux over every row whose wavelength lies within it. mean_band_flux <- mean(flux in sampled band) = 9.9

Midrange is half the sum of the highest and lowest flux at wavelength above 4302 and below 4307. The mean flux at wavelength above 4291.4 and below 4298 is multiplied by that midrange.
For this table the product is 130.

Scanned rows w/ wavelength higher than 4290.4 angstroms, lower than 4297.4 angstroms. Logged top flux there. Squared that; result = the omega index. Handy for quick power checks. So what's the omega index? 133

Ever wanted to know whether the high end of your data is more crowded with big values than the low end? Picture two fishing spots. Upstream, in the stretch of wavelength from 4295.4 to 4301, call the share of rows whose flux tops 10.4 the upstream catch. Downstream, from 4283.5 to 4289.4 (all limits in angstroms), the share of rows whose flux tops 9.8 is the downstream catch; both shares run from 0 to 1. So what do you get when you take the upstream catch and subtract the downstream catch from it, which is 0.33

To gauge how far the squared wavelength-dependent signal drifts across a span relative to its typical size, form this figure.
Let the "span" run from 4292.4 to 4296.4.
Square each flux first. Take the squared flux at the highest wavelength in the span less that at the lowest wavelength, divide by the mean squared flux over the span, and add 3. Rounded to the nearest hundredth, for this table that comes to 2.79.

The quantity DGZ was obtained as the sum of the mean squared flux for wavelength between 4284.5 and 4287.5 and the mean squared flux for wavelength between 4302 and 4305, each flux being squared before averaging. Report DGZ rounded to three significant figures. 257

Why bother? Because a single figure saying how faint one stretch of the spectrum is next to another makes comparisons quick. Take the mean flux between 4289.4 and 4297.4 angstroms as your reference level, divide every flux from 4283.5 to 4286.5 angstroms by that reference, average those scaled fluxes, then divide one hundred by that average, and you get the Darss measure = 102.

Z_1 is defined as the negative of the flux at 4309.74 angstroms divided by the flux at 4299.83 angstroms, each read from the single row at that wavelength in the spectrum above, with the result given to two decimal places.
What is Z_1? -1.10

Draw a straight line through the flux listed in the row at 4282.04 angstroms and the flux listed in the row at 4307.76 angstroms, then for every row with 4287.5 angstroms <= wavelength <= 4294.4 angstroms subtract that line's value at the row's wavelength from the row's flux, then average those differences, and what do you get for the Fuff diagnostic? -1.3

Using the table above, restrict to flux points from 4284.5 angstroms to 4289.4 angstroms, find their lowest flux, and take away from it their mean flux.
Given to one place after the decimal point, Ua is -1.2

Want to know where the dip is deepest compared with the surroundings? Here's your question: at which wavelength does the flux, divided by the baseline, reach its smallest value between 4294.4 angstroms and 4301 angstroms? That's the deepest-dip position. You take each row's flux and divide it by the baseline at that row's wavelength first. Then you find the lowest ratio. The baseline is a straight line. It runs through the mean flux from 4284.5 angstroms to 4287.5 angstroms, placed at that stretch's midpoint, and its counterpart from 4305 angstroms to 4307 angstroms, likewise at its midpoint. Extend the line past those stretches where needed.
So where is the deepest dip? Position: 4300.82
